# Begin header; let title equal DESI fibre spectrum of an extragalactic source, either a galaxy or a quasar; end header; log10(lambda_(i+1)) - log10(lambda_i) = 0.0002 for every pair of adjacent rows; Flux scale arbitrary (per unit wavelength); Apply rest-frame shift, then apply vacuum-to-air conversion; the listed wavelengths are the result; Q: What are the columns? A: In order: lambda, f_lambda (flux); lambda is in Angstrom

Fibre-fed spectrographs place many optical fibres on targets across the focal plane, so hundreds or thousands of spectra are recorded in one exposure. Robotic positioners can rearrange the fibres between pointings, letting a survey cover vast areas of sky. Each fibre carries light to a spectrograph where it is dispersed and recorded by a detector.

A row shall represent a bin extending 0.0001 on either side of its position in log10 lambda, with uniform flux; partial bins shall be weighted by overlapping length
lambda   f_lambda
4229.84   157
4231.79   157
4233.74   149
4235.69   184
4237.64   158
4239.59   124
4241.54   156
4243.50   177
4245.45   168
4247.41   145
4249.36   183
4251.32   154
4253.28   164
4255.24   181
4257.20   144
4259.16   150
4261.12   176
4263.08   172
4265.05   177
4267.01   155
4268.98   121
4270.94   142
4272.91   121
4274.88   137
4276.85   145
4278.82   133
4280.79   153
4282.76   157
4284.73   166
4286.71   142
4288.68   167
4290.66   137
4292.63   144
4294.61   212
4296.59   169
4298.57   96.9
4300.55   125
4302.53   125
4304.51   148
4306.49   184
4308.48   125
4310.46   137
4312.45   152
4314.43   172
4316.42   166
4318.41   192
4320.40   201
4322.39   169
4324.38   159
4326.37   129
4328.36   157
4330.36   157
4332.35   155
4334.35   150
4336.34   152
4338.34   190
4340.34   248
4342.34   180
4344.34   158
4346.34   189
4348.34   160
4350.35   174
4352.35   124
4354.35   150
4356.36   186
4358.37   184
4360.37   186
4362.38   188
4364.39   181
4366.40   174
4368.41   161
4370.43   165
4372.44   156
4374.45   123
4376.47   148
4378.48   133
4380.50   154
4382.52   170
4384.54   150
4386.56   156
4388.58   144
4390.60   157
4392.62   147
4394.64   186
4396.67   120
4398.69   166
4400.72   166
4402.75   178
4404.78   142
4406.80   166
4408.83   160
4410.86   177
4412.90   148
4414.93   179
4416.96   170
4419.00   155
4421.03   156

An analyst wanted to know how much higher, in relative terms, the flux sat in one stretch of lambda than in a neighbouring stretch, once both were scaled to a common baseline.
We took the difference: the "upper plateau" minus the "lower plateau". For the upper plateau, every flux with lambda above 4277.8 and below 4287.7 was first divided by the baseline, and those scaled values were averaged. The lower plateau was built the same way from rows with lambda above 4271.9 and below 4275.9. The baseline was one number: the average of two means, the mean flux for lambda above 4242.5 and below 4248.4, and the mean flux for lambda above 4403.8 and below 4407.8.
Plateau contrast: 0.13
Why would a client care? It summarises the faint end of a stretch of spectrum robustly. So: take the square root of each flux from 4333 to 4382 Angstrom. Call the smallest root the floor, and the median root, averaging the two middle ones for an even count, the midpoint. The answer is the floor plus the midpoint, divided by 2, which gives 11.9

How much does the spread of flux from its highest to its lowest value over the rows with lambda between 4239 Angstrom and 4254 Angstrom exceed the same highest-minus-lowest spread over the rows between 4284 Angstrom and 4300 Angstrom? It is -56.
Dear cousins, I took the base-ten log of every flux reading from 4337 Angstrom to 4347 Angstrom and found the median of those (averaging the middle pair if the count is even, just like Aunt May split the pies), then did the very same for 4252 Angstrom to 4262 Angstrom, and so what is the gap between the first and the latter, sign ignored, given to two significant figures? 0.062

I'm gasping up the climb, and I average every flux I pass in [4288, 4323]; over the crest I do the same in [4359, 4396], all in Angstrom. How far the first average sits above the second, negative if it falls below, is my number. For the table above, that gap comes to -3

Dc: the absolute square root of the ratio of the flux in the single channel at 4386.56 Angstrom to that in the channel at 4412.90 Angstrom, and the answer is 1.03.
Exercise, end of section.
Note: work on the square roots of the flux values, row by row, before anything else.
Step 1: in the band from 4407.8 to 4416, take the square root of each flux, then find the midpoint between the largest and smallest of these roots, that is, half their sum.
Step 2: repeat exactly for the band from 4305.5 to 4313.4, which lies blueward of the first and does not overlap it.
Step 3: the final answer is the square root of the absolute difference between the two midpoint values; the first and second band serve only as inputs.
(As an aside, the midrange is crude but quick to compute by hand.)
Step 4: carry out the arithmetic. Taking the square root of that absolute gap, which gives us 0.6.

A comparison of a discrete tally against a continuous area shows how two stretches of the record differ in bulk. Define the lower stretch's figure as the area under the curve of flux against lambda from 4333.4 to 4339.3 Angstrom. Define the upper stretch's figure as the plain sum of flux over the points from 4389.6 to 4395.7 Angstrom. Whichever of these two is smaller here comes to 490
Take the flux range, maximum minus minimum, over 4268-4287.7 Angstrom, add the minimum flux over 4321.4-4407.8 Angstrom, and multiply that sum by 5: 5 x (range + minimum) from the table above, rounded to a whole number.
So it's 825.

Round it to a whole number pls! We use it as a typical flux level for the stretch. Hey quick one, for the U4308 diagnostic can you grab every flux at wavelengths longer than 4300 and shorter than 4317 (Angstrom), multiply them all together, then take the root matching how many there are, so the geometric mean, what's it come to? 147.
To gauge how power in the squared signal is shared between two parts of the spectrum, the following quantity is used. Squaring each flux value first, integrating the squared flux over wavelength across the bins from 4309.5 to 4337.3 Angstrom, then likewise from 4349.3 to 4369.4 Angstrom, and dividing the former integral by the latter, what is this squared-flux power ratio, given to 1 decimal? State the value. 1.2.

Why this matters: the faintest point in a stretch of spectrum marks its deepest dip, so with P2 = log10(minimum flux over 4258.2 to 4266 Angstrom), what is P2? 2.176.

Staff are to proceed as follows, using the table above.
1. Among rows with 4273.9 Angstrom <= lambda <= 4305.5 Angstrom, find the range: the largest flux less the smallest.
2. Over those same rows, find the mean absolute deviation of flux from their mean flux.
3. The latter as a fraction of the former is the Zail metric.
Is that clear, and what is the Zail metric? 0.153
